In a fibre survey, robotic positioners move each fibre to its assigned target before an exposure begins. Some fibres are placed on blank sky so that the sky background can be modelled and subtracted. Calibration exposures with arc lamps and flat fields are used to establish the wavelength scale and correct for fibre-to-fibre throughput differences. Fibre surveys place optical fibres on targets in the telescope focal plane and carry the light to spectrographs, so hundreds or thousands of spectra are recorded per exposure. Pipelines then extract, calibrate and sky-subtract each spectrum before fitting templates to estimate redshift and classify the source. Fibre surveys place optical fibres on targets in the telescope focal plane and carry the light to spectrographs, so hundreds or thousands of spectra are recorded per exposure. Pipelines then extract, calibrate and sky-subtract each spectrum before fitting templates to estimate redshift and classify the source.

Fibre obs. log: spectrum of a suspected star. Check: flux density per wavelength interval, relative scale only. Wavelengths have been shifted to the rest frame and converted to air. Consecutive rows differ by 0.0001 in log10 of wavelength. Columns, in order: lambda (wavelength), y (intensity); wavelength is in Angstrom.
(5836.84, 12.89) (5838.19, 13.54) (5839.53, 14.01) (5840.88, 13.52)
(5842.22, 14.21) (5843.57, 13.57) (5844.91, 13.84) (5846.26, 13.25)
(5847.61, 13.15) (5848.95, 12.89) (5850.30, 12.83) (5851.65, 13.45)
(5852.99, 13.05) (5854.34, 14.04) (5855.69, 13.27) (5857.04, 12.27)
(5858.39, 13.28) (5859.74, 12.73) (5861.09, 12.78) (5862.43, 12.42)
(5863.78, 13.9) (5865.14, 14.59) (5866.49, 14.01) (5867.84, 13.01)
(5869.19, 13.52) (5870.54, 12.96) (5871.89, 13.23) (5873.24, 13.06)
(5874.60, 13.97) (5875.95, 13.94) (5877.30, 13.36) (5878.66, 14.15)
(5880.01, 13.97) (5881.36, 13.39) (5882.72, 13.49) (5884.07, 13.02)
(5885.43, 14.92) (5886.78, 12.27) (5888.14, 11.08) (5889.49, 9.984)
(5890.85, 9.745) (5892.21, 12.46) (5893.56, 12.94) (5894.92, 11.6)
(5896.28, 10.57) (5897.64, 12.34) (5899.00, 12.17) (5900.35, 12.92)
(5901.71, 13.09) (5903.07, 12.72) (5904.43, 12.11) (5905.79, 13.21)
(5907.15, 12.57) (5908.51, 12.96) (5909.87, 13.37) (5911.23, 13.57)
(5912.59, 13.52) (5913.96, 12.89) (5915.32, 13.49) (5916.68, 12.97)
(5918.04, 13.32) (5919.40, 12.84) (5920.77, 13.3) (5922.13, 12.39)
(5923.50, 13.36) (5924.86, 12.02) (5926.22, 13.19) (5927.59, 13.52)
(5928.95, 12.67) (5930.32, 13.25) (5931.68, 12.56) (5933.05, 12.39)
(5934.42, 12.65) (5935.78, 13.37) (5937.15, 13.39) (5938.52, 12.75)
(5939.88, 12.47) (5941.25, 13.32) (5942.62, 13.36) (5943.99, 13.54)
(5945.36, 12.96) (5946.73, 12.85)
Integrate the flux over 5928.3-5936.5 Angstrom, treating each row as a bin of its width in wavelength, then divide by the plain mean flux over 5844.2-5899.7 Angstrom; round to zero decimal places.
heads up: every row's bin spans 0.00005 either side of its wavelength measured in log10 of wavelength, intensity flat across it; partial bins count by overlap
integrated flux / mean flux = 8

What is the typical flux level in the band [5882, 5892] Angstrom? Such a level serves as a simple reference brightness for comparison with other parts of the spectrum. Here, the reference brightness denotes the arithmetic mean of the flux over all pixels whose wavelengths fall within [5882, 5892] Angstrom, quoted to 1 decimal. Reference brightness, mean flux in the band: 12.1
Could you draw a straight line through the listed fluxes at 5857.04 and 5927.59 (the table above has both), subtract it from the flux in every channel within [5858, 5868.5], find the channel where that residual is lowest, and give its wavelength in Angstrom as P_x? 5862.43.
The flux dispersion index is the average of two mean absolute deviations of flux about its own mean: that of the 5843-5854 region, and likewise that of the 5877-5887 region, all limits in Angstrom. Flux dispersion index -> 0.43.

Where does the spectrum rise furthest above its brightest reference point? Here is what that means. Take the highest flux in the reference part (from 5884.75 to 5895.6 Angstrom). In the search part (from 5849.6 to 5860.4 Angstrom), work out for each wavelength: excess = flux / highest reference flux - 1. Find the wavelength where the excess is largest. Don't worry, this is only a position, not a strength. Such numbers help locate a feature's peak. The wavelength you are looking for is 5854.34 Angstrom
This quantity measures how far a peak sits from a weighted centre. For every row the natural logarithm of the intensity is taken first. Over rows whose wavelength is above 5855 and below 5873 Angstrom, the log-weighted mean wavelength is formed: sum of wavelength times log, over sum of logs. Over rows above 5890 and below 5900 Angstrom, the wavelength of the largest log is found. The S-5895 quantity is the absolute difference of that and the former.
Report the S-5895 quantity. 29.7 Angstrom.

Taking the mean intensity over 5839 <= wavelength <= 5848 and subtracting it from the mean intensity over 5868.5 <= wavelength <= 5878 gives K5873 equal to -0.2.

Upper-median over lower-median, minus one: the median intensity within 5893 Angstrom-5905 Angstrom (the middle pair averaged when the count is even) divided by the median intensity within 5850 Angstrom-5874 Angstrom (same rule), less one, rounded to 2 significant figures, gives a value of -0.061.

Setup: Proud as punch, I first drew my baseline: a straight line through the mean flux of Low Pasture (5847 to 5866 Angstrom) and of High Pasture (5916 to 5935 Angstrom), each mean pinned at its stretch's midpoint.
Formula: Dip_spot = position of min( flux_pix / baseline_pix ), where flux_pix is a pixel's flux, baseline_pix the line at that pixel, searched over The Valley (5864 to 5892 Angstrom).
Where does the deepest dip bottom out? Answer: 5890.85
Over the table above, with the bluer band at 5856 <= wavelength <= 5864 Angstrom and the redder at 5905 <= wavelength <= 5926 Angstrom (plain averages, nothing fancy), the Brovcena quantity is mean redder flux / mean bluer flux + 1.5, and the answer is 2.51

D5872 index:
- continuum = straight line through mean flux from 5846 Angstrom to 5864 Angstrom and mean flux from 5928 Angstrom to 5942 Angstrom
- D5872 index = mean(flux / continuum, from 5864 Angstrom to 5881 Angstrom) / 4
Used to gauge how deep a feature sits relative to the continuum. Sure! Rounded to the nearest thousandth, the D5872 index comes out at 0.262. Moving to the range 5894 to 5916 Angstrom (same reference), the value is 0.245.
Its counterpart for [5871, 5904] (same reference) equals 0.244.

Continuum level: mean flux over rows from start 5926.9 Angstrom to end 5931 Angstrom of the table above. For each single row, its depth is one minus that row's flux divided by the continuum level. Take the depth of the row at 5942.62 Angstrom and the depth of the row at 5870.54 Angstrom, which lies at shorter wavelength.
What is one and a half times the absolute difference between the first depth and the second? 0.046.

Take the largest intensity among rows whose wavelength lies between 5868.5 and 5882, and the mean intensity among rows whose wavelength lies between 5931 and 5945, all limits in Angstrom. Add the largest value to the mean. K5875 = 27.1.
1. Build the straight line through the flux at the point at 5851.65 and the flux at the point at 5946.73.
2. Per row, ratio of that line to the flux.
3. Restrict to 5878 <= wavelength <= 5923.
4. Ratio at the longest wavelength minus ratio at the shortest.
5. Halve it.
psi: 0.056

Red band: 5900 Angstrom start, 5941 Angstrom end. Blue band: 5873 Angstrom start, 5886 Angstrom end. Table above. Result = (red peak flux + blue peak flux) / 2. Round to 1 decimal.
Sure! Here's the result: 14.2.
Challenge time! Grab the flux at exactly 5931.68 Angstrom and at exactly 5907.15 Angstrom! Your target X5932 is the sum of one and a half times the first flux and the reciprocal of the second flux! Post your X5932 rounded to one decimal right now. 18.9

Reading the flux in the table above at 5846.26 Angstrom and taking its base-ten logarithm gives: 1.12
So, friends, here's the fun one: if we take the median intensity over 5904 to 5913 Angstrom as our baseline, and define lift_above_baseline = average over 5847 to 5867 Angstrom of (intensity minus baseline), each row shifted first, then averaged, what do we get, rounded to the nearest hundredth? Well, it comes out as 0.03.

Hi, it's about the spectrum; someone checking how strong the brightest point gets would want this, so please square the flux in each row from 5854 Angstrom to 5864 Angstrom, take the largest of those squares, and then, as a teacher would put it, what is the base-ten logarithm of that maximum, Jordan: 2.295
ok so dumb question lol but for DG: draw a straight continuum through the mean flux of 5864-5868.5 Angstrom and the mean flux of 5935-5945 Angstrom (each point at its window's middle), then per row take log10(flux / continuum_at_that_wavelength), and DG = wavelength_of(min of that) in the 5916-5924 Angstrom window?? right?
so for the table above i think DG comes 5922.13 Angstrom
